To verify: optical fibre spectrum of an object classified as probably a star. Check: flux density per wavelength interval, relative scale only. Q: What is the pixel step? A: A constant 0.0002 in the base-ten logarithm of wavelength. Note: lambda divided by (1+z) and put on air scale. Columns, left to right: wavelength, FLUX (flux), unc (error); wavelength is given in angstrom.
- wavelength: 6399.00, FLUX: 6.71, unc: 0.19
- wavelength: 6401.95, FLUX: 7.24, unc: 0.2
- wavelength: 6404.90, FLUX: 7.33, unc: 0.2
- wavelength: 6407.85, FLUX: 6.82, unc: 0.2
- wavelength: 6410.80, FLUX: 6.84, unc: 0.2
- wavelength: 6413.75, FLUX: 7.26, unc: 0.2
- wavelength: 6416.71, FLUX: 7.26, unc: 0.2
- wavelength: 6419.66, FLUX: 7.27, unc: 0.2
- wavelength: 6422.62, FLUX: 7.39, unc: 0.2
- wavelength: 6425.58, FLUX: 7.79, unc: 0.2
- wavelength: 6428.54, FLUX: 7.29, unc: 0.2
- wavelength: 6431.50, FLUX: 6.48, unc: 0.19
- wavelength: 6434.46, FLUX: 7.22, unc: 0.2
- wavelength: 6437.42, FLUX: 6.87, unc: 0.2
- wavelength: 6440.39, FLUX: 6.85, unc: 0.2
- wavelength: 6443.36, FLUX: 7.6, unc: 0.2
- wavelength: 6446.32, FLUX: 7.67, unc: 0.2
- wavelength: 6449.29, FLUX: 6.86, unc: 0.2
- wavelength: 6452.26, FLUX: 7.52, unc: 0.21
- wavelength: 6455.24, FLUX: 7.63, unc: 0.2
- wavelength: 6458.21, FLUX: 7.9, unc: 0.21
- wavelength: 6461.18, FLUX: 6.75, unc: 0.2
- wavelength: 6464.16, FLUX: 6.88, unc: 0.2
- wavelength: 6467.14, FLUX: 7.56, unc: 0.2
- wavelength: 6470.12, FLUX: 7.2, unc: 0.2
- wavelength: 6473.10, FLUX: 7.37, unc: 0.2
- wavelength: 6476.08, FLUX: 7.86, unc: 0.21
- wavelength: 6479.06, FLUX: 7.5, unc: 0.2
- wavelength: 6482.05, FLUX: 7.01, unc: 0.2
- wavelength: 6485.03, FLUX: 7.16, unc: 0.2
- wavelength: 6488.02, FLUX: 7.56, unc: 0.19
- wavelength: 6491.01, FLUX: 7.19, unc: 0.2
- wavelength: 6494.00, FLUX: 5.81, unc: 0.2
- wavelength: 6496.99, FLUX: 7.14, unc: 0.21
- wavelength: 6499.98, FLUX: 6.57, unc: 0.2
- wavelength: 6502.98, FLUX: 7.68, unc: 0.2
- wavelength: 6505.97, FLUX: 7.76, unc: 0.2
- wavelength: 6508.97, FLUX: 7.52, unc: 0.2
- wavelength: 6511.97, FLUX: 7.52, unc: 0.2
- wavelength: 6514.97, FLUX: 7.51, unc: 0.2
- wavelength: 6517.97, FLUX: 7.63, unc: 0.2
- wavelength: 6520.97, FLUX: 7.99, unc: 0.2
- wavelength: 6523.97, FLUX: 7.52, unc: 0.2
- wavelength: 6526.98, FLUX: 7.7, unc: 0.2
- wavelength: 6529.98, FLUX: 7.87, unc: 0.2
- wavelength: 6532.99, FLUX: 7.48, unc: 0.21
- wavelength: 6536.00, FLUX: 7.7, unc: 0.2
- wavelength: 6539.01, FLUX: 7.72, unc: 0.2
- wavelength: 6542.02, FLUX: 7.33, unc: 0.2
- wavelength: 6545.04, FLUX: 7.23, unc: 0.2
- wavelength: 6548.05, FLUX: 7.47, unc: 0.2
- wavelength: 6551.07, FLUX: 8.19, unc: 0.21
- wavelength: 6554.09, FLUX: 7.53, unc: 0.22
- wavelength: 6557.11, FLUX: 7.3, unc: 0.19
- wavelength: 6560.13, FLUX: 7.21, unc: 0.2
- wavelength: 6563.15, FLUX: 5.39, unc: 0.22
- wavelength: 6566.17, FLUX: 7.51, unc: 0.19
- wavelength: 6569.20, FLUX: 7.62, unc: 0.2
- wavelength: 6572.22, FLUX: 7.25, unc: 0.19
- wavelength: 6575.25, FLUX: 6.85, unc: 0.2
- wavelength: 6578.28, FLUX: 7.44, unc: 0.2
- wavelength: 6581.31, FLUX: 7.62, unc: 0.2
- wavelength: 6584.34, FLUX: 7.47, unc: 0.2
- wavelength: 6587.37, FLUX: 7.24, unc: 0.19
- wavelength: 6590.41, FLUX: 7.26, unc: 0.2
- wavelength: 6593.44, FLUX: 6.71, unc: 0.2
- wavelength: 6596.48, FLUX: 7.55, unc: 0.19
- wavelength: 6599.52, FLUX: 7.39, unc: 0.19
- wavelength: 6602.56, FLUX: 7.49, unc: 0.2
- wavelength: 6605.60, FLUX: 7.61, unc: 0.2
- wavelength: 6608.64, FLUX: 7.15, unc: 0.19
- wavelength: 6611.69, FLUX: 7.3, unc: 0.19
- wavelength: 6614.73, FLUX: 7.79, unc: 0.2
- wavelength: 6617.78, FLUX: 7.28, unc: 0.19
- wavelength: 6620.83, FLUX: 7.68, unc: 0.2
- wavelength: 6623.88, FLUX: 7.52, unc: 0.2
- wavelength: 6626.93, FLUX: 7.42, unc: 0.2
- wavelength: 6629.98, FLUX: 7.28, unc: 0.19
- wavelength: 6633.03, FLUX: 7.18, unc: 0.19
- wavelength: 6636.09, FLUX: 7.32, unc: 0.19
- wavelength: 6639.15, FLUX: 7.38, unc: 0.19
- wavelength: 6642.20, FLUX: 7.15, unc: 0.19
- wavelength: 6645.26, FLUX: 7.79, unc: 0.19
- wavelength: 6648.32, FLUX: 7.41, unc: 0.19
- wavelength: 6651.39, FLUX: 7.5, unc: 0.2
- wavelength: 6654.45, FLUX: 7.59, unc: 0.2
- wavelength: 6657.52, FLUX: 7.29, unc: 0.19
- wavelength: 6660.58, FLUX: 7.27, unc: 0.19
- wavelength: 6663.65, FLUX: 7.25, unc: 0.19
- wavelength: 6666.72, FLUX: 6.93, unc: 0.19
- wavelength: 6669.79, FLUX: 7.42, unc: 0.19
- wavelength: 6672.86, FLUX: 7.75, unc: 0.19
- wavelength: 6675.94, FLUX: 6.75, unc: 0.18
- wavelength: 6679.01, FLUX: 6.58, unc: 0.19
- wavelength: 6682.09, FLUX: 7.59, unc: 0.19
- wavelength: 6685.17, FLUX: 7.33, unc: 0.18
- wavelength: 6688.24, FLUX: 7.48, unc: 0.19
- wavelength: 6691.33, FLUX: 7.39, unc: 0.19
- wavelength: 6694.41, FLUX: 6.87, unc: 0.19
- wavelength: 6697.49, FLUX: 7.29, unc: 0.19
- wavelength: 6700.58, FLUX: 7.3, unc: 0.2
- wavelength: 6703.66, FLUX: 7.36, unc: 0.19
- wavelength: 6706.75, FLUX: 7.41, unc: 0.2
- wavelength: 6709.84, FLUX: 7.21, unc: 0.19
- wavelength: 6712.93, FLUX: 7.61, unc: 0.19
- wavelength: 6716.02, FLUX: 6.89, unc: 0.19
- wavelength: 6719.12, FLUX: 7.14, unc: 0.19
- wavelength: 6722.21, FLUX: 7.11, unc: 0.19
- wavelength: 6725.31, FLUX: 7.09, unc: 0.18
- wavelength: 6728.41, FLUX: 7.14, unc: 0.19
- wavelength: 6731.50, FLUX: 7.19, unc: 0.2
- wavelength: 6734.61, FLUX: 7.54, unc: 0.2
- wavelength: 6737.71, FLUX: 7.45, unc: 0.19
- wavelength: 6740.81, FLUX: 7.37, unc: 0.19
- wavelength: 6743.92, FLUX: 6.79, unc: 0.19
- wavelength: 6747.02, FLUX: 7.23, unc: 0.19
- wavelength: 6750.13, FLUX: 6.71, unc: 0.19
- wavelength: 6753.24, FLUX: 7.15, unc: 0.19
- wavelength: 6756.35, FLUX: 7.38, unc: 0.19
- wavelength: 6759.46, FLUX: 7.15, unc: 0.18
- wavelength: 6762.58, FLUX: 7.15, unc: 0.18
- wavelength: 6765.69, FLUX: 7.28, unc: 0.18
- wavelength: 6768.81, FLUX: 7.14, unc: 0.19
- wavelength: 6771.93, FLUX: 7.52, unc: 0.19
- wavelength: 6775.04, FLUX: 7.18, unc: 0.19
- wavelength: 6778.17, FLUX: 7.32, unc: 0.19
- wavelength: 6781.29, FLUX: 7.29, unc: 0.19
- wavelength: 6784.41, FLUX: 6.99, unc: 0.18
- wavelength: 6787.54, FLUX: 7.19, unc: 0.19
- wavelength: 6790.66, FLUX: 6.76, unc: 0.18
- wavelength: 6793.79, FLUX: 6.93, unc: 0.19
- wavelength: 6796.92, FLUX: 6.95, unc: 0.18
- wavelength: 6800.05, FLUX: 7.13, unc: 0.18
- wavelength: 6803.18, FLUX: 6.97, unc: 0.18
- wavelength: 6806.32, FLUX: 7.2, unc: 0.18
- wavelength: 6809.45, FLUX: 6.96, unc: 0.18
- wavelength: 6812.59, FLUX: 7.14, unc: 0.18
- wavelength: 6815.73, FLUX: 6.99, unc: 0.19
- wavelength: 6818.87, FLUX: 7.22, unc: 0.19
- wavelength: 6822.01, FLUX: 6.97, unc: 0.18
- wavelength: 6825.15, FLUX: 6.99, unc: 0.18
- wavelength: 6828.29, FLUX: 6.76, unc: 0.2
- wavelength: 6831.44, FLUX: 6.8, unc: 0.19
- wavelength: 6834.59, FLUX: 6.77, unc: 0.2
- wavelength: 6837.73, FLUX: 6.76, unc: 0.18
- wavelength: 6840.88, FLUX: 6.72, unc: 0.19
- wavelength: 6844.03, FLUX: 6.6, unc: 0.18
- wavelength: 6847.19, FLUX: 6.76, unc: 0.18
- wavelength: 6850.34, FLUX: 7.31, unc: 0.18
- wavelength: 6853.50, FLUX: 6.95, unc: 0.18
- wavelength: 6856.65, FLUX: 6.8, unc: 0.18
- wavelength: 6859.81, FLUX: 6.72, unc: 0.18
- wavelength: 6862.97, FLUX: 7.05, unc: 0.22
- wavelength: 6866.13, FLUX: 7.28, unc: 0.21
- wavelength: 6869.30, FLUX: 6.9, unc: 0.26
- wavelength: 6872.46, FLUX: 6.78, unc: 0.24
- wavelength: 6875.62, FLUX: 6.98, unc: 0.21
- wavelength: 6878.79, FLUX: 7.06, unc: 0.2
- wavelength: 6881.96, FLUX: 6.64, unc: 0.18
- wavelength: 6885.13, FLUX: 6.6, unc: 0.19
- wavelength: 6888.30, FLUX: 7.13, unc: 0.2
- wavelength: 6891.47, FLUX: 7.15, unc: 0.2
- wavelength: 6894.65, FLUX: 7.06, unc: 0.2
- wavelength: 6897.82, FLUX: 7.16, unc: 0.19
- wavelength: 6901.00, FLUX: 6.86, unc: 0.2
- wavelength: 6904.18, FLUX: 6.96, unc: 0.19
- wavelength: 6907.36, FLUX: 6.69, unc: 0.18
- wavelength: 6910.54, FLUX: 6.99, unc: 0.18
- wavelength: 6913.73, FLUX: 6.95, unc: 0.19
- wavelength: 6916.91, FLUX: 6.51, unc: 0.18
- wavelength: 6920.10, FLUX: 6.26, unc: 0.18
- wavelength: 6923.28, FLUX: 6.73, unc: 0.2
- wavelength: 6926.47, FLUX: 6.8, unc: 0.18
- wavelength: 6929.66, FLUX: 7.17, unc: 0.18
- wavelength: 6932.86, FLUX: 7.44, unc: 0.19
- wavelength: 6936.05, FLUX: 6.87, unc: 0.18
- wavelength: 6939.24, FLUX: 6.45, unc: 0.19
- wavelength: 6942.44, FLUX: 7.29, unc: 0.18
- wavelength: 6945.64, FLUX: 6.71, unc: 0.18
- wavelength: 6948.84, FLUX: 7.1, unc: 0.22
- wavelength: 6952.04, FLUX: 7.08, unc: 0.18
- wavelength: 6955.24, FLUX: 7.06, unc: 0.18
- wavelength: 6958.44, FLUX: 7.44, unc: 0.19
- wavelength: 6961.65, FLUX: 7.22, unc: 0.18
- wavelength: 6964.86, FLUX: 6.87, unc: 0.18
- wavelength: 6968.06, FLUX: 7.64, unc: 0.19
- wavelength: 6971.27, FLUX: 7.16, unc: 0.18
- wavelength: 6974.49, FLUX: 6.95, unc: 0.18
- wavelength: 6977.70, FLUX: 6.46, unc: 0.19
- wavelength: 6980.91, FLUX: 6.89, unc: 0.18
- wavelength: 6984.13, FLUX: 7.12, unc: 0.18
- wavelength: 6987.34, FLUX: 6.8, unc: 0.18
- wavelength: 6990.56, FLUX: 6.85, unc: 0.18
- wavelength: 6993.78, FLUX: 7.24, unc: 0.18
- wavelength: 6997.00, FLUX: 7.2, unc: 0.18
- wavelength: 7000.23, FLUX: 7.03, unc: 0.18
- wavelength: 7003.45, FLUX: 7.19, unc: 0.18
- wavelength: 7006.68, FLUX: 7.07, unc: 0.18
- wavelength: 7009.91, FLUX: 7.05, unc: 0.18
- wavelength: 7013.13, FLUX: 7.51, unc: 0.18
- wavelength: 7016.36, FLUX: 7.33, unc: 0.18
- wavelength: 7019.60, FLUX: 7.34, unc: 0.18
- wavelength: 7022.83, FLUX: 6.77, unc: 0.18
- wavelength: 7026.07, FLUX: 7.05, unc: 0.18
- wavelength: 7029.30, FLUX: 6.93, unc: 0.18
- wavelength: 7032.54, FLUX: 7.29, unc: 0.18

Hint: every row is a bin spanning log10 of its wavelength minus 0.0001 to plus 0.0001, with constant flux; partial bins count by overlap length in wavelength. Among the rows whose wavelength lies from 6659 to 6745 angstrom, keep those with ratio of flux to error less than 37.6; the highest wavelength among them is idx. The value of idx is 6743.92 angstrom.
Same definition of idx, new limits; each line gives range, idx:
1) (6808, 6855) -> 6847.19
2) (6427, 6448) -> 6440.39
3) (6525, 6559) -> 6554.09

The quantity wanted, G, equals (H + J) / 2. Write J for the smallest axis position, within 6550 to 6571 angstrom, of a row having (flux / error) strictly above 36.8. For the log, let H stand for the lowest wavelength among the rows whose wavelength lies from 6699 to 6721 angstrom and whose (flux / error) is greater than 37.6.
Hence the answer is 6627.4 angstrom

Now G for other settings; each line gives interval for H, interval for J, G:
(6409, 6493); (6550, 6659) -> 6488.3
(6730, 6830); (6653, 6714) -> 6694.5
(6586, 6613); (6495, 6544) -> 6545.2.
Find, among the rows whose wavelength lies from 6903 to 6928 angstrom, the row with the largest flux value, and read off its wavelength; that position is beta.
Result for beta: 6910.54 angstrom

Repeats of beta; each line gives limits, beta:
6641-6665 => 6645.26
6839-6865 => 6850.34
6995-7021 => 7013.13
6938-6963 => 6958.44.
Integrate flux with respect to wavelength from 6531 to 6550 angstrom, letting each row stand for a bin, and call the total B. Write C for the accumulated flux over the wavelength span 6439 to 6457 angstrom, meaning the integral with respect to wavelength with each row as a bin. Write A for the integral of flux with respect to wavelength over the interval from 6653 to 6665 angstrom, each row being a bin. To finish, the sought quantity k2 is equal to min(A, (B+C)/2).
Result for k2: 88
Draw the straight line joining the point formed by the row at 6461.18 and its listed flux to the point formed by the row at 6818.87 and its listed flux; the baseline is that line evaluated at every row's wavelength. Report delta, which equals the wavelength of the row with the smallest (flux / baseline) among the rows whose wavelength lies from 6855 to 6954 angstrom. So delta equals 6920.10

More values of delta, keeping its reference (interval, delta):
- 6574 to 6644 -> 6593.44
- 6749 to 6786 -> 6750.13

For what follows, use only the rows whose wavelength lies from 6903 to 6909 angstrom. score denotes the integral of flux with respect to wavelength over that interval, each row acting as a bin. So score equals 40.9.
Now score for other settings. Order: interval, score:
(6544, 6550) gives 44.5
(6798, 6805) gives 49.3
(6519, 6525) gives 46.6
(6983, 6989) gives 41.7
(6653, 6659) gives 44.6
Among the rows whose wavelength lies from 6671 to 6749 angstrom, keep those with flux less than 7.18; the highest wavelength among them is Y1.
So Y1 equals 6743.92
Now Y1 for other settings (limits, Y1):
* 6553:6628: 6608.64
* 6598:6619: 6608.64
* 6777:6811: 6809.45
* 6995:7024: 7022.83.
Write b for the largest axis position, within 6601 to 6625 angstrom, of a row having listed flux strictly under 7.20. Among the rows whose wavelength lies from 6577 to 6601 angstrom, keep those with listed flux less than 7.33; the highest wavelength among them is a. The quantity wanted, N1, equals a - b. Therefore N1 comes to -15.2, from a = 6593.44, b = 6608.64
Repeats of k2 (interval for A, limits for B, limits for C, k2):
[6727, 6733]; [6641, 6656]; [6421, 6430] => 43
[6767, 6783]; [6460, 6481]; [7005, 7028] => 117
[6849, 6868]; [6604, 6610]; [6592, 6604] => 66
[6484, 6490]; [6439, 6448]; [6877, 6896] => 44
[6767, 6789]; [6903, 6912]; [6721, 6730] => 63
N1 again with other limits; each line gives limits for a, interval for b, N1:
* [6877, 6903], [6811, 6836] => 66.4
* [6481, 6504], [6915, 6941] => -439.3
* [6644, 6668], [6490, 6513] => 166.7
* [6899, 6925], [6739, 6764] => 160.7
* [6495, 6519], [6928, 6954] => -452.1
